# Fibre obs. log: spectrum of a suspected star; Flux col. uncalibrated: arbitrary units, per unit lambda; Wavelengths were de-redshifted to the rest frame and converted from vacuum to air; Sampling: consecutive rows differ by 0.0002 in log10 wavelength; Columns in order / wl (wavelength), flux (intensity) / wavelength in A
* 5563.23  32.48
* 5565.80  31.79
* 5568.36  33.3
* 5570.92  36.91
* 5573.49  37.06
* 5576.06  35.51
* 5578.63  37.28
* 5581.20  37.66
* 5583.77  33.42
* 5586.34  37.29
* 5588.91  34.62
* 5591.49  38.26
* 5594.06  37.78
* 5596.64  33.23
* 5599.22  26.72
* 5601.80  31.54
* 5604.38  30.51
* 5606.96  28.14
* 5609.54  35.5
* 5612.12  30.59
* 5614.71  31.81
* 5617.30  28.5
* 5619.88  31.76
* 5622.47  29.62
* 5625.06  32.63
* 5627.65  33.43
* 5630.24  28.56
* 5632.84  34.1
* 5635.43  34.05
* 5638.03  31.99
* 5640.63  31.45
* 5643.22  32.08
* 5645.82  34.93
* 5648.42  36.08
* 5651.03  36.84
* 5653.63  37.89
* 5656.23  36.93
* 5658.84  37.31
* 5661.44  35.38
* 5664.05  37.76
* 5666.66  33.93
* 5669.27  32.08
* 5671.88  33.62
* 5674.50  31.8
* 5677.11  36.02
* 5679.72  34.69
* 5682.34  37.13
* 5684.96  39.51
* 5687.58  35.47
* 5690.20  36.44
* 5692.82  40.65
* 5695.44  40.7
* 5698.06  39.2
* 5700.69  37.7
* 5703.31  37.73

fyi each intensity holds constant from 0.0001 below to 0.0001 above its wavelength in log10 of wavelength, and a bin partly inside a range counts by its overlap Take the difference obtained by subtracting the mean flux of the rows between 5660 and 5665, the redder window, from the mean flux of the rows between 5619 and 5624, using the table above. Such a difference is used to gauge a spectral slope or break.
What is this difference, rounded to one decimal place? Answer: -5.9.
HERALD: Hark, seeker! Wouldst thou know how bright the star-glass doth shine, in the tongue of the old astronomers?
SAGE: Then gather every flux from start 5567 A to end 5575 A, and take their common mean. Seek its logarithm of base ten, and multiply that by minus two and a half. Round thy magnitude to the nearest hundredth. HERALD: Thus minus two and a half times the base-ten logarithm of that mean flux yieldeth -3.88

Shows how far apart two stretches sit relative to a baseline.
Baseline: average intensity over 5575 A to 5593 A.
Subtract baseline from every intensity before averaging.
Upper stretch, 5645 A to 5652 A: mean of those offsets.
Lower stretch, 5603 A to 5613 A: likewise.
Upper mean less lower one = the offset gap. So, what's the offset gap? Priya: 4.8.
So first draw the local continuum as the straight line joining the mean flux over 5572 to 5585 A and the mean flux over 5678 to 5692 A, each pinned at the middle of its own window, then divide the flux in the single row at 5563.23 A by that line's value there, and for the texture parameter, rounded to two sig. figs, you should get 0.90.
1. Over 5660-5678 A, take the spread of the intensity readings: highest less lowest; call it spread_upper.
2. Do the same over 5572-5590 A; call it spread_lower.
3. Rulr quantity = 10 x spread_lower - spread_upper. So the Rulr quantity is 36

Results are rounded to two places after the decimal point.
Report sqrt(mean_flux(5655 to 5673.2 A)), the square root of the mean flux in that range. 5.94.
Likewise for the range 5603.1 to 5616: 5.60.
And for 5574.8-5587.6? 6.02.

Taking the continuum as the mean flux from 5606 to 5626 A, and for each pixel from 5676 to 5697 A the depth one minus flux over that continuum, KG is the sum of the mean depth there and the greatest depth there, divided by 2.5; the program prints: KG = -0.13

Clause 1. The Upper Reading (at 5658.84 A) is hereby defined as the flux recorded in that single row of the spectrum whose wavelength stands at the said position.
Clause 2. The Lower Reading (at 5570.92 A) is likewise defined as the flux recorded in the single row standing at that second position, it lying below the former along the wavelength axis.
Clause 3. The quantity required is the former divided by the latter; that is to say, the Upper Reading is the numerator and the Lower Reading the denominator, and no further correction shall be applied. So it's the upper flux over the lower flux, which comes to 1.01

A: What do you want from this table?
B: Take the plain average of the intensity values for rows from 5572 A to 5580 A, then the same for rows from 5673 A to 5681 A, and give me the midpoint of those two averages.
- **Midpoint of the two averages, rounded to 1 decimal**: 35.4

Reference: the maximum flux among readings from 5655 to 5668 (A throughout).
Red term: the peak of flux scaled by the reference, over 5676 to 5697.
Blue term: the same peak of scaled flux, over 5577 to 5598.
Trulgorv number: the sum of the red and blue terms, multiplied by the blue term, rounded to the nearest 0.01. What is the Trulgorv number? 2.12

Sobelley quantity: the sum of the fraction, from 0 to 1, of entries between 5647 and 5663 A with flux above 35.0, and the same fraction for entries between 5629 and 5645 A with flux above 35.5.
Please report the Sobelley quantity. 1.0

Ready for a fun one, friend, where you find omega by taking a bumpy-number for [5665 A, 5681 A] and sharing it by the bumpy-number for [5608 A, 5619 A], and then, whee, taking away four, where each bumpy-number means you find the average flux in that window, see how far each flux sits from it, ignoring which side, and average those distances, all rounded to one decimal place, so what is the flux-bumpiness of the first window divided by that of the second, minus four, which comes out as -3.4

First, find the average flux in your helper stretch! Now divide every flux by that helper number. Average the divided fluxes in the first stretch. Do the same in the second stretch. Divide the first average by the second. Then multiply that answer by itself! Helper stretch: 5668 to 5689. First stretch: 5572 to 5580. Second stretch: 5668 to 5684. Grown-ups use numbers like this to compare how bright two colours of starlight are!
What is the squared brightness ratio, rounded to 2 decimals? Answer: 1.14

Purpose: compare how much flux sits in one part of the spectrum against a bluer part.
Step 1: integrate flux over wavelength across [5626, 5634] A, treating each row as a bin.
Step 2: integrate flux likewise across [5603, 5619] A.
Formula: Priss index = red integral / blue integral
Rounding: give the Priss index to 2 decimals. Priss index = 0.52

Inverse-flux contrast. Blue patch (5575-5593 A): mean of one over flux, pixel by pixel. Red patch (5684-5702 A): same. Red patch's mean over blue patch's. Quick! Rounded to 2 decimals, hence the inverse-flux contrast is 0.94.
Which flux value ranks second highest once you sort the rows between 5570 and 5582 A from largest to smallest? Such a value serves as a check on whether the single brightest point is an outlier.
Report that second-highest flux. 37.28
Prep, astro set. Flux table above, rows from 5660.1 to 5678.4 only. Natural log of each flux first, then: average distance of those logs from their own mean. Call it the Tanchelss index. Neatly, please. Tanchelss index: 0.050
